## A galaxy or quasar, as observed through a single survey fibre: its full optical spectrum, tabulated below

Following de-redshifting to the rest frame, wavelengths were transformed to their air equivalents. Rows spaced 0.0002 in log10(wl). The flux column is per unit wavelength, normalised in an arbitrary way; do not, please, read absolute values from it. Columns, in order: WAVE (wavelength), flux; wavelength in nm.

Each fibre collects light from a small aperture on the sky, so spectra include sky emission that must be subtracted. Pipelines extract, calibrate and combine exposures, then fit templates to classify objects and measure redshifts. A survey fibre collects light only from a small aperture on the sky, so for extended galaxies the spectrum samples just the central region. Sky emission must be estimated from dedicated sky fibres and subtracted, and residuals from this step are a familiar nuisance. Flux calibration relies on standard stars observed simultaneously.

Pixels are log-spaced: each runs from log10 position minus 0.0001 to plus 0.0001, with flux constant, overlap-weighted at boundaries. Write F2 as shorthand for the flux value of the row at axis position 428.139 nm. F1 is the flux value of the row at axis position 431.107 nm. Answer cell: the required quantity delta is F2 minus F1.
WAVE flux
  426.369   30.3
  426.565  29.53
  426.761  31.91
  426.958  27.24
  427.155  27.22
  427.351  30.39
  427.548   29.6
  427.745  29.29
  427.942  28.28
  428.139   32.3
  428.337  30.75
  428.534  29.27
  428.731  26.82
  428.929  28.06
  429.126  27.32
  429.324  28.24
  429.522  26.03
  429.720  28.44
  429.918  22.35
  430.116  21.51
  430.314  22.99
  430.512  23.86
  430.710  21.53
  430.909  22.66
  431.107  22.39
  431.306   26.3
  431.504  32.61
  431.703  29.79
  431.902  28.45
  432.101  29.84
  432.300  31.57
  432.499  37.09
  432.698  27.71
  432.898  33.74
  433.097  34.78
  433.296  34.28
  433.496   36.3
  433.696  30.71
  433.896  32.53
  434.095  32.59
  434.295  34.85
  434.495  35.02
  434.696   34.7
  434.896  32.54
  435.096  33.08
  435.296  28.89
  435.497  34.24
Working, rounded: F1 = 22.39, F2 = 32.3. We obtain 10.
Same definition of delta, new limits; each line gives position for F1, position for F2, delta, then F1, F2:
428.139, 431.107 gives -10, 32.3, 22.39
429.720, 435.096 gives 5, 28.44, 33.08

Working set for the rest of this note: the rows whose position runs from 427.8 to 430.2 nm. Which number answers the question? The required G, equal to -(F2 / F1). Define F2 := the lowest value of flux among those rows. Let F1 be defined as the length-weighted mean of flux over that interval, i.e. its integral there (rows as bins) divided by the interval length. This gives -0.78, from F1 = 28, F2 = 21.51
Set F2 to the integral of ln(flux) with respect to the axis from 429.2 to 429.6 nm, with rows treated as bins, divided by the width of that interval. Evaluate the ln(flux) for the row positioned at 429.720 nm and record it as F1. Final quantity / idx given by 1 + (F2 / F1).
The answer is 1.99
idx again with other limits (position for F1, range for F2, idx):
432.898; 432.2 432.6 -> 2.00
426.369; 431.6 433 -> 2.01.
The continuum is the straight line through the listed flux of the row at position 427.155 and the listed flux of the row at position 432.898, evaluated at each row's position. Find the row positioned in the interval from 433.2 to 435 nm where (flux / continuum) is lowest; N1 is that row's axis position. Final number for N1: 433.696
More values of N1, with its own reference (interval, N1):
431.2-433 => 431.306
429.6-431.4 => 430.710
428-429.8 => 429.522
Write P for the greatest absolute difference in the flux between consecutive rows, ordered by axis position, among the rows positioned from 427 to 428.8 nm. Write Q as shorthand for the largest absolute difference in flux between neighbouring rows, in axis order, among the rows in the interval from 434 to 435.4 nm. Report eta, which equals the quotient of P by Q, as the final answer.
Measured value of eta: 1.0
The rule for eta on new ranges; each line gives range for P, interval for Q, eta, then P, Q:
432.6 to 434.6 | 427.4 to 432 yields 1.0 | 6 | 6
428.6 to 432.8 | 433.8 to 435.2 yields 4.2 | 9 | 2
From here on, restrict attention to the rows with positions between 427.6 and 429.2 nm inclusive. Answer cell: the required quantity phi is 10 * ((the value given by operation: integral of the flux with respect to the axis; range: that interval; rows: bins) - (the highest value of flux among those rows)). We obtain 142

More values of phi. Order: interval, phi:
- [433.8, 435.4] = 178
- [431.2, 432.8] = 115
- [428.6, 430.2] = 135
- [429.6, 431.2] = 88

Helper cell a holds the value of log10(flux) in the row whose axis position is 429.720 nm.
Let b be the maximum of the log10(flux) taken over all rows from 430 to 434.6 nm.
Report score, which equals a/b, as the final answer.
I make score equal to 0.93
